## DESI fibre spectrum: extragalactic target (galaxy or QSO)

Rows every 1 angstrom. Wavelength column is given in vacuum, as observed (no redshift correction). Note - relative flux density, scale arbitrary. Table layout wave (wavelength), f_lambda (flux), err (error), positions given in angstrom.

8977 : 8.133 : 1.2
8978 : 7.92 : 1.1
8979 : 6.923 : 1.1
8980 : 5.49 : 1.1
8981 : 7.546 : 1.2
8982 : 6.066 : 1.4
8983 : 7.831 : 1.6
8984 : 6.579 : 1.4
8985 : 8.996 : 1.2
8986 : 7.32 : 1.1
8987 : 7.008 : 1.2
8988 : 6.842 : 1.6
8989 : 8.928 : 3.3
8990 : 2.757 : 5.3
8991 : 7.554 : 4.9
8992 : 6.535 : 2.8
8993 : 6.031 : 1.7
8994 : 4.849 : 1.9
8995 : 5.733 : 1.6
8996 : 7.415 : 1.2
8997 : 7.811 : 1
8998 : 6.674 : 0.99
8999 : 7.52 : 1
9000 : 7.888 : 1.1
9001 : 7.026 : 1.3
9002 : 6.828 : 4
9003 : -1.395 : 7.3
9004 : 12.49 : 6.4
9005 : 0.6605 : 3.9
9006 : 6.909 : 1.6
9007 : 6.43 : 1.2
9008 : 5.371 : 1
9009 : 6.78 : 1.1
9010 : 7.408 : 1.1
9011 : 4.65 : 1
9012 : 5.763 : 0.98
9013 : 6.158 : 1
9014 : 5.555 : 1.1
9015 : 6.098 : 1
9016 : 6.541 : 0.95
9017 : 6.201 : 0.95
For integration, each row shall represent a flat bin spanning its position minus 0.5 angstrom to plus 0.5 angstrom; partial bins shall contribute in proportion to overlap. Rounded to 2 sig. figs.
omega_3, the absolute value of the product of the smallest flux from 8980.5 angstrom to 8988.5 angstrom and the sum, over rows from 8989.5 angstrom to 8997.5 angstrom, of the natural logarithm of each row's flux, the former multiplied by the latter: 85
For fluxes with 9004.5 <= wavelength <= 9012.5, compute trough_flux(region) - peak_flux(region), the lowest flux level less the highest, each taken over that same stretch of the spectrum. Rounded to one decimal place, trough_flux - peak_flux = -6.7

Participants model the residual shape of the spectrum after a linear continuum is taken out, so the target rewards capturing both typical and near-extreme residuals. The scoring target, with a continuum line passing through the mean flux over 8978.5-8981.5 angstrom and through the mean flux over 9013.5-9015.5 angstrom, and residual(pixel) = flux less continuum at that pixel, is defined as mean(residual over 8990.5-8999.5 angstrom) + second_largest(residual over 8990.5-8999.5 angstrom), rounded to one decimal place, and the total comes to 1.7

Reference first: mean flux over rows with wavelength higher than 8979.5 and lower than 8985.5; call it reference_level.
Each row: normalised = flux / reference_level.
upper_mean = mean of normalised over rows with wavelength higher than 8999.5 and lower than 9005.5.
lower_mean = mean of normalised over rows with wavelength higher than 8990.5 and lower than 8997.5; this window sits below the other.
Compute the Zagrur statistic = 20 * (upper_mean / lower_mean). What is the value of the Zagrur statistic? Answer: 17.0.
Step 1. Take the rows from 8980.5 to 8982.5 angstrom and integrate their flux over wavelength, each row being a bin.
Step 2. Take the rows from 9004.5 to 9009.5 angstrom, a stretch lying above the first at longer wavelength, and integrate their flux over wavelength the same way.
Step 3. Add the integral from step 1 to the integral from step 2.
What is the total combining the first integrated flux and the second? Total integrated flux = 40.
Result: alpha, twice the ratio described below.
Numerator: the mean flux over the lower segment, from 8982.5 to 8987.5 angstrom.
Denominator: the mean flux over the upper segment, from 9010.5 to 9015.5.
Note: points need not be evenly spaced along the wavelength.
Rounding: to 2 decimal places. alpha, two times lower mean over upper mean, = 2.67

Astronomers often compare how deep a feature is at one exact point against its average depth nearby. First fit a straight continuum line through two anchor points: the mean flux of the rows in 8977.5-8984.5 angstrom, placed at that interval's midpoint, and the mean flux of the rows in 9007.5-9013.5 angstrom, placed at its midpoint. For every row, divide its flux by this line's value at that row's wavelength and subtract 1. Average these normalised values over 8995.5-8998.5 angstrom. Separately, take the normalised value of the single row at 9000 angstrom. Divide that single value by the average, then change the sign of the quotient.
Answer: -1.8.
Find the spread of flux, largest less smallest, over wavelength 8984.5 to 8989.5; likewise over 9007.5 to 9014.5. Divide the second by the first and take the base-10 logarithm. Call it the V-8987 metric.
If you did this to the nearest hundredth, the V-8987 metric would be 0.11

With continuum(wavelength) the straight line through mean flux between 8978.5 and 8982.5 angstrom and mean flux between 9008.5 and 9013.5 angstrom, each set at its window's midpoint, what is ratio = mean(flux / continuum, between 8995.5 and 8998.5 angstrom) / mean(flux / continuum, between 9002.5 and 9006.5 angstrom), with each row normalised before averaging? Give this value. 1.5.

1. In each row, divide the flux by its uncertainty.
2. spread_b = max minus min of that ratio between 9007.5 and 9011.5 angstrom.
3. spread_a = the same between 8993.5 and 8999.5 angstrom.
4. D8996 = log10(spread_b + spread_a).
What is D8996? 0.87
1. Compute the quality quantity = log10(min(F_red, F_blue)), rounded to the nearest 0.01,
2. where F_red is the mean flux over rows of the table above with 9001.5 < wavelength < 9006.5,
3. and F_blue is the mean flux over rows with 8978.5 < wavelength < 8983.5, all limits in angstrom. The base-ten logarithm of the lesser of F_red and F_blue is 0.71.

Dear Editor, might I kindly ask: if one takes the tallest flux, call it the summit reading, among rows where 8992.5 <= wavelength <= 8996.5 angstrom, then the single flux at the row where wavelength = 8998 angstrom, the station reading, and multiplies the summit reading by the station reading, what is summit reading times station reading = 49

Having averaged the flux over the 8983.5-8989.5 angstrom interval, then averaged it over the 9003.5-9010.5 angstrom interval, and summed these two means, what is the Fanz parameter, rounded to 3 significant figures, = 14.2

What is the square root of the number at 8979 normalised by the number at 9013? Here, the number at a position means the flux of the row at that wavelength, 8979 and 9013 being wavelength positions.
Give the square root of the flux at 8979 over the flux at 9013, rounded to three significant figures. 1.06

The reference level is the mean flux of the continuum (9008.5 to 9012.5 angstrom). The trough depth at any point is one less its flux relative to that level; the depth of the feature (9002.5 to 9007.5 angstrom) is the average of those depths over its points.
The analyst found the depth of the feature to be 0.18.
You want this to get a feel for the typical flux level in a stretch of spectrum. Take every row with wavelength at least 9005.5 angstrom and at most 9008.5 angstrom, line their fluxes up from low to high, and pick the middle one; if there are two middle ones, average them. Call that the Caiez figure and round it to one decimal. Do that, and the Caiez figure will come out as 6.4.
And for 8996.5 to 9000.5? 7.7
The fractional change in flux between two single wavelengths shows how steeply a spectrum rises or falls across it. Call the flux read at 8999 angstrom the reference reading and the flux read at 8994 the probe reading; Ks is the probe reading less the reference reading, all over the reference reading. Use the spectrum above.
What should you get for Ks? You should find -0.36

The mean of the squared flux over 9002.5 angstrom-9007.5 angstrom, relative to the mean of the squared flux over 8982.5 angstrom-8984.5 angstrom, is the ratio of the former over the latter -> 0.95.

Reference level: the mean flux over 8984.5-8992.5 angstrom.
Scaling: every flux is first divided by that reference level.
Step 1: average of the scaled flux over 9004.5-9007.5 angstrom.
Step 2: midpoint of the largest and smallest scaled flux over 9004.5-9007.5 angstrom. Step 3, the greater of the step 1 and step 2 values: 0.67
